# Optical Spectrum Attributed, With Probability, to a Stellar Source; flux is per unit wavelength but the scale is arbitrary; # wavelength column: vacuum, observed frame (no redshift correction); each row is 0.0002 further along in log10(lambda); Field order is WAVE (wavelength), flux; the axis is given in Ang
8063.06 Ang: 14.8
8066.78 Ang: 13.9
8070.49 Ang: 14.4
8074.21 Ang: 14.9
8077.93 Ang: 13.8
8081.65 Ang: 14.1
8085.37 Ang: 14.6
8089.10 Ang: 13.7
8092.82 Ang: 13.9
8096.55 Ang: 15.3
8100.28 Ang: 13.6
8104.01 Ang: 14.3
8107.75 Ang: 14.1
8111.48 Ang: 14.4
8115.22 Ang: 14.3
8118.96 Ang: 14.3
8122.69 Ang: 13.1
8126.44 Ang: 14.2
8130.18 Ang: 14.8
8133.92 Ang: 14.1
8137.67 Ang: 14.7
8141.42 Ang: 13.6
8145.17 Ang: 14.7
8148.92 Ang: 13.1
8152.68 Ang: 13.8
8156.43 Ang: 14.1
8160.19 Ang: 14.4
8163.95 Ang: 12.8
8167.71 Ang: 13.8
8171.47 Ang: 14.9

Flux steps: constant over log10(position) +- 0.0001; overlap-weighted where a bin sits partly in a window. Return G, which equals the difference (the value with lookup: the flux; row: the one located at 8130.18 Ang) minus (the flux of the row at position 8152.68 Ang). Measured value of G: 1.0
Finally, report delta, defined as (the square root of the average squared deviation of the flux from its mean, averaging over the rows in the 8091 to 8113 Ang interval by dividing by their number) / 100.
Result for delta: 0.0053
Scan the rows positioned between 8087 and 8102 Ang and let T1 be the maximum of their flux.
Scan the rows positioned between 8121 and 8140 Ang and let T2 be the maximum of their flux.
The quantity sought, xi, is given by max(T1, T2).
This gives 15.3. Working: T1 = 15.3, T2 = 14.8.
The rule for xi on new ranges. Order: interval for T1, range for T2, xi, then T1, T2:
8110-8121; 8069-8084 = 14.9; 14.4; 14.9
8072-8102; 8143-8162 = 15.3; 15.3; 14.7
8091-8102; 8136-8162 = 15.3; 15.3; 14.7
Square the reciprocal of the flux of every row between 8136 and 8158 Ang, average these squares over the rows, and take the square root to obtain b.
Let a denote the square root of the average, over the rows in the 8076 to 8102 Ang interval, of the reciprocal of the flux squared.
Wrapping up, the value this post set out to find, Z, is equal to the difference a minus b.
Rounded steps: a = 0.0709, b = 0.0716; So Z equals -0.0007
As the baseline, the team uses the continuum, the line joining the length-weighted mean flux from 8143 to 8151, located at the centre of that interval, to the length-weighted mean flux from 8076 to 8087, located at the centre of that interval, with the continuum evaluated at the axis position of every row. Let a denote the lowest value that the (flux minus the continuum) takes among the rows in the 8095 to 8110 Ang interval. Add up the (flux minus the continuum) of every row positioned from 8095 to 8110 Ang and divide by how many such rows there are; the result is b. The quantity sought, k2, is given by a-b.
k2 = -0.7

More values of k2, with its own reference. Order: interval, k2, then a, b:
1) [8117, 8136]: -1.0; -0.89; 0.13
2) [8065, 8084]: -0.4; -0.38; 0.02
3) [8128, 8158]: -1.0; -0.77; 0.22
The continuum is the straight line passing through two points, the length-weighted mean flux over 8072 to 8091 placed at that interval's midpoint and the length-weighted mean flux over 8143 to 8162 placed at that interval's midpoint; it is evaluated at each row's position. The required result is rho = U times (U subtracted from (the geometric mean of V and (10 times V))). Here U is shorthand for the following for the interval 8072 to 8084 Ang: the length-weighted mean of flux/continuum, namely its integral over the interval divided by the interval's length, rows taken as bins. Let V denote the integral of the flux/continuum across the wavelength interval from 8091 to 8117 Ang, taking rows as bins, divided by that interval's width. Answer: 2.19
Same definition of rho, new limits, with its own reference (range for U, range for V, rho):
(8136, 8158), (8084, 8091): 2.14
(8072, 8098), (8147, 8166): 2.09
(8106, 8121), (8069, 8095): 2.17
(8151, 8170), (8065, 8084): 2.15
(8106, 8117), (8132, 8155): 2.17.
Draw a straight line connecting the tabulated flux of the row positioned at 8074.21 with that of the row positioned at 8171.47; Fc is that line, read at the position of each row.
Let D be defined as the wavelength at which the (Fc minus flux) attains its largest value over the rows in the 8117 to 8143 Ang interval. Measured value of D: 8122.69 Ang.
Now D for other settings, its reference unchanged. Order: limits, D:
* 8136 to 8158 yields 8148.92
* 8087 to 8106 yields 8100.28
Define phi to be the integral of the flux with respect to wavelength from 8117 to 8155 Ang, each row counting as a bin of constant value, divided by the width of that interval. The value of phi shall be 14.0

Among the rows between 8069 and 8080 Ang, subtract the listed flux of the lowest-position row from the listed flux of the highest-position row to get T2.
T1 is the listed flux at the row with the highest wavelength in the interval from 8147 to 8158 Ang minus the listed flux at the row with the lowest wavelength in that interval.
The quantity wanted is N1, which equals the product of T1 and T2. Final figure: -0.60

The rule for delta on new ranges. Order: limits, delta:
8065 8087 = 0.0039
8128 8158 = 0.0056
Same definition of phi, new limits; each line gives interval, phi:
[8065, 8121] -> 14.2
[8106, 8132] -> 14.2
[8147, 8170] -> 13.7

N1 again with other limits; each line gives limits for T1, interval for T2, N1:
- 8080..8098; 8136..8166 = -2.28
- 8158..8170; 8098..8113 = -0.48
